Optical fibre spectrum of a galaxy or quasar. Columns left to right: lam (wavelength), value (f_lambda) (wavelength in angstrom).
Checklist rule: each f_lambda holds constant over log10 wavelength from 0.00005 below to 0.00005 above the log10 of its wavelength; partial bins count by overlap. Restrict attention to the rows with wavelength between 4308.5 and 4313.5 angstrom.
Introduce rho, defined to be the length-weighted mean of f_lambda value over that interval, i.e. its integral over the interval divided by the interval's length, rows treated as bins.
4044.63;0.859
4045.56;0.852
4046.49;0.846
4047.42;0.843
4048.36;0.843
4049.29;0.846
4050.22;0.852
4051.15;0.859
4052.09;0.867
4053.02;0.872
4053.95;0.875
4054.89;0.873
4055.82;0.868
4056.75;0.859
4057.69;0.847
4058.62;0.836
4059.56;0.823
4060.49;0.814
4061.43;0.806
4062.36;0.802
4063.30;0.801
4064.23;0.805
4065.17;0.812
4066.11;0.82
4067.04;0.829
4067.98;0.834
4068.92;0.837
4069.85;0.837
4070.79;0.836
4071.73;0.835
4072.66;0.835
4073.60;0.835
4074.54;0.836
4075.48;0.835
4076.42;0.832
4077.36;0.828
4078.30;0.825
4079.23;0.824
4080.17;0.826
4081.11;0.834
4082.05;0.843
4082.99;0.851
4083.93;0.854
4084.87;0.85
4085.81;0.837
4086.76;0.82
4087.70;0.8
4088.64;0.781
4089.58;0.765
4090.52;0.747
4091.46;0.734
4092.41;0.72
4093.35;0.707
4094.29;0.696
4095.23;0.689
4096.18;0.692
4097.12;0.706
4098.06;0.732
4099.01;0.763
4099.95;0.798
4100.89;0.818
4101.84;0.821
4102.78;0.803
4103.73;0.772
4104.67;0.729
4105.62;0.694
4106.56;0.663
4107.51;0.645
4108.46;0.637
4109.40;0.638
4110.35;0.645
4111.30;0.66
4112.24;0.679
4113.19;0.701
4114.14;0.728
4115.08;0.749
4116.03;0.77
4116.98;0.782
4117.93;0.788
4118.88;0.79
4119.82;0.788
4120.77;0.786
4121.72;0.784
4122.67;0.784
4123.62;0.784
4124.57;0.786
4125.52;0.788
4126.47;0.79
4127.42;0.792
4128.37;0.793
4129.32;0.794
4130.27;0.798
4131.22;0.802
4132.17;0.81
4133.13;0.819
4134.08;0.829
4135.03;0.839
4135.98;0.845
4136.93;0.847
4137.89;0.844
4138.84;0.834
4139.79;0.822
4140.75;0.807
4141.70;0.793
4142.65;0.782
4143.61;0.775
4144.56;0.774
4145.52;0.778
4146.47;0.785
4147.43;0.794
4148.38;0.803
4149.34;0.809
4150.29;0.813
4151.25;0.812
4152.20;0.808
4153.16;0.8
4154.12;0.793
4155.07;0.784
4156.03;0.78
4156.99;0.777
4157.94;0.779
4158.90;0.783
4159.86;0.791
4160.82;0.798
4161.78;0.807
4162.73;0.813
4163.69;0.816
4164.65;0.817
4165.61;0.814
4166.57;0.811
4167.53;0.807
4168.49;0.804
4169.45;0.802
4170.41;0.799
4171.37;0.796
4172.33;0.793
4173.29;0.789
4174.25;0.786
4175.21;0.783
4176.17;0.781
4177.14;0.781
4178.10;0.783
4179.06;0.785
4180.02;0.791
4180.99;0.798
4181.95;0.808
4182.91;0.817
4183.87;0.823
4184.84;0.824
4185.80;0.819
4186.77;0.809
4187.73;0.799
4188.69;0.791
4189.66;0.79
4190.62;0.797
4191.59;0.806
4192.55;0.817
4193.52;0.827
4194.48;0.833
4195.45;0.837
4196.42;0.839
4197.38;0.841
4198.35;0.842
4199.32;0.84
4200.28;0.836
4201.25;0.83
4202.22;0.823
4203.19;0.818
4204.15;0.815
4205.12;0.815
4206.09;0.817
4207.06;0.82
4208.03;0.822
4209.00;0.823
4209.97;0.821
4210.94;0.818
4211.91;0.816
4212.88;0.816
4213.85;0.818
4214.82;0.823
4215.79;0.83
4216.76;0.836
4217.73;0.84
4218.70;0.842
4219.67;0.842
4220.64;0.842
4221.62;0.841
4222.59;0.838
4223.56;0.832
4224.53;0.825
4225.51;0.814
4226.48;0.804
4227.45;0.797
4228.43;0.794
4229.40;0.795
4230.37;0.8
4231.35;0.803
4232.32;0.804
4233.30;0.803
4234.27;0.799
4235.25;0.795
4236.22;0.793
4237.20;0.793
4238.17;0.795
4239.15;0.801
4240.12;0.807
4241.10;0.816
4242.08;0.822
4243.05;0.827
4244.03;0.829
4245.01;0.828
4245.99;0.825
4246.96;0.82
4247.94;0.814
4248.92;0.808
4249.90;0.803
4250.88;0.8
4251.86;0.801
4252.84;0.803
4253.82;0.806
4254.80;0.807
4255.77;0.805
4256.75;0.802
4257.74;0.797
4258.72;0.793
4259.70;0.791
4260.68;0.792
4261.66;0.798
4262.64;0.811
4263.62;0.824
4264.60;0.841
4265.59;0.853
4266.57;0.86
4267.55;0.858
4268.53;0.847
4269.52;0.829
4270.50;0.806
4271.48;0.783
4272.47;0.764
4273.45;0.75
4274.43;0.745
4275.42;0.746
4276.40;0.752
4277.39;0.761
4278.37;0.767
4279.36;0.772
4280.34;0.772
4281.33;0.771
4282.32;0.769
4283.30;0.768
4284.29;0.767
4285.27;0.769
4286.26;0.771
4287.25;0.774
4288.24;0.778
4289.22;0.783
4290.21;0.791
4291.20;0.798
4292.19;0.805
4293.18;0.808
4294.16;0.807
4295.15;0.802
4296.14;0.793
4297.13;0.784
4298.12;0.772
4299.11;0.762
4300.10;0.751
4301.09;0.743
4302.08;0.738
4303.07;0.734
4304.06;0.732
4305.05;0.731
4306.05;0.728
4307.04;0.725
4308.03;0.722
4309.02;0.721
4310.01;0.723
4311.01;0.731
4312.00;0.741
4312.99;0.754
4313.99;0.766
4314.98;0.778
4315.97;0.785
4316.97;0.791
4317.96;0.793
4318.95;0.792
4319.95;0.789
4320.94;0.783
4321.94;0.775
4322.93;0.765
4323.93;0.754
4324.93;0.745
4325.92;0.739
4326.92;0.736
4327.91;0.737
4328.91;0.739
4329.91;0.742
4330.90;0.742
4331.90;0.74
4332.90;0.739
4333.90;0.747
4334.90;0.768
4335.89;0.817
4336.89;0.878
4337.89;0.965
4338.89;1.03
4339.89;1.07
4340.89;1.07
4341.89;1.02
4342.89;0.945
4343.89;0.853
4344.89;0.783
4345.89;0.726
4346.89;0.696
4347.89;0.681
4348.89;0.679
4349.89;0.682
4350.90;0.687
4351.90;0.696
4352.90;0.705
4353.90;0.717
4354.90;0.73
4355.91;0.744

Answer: 0.733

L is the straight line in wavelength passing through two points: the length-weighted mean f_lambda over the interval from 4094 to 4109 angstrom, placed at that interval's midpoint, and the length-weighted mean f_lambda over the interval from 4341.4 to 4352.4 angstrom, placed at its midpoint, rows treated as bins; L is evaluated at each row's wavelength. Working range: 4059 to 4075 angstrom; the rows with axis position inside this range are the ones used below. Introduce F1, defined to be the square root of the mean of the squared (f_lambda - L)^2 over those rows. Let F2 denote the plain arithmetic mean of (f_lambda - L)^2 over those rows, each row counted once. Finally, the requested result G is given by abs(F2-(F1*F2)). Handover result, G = 0.010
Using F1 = 0.011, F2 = 0.010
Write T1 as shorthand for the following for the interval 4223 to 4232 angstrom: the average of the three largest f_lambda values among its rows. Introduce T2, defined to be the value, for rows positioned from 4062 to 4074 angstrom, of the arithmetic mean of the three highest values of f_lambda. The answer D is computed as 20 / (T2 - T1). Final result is 1538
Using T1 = 0.82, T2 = 0.837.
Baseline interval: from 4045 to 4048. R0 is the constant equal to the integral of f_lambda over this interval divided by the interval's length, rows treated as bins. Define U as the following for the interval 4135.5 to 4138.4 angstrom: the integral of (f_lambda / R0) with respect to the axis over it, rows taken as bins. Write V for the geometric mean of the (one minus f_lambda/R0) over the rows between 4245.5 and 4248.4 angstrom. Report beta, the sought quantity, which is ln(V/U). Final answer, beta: -4.5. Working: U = 2.90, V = 0.03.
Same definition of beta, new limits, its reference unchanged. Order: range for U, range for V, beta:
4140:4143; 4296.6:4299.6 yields -3.5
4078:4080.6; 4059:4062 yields -4.2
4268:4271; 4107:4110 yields -2.5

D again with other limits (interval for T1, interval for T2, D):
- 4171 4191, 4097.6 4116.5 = -2500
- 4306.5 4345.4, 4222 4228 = -89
